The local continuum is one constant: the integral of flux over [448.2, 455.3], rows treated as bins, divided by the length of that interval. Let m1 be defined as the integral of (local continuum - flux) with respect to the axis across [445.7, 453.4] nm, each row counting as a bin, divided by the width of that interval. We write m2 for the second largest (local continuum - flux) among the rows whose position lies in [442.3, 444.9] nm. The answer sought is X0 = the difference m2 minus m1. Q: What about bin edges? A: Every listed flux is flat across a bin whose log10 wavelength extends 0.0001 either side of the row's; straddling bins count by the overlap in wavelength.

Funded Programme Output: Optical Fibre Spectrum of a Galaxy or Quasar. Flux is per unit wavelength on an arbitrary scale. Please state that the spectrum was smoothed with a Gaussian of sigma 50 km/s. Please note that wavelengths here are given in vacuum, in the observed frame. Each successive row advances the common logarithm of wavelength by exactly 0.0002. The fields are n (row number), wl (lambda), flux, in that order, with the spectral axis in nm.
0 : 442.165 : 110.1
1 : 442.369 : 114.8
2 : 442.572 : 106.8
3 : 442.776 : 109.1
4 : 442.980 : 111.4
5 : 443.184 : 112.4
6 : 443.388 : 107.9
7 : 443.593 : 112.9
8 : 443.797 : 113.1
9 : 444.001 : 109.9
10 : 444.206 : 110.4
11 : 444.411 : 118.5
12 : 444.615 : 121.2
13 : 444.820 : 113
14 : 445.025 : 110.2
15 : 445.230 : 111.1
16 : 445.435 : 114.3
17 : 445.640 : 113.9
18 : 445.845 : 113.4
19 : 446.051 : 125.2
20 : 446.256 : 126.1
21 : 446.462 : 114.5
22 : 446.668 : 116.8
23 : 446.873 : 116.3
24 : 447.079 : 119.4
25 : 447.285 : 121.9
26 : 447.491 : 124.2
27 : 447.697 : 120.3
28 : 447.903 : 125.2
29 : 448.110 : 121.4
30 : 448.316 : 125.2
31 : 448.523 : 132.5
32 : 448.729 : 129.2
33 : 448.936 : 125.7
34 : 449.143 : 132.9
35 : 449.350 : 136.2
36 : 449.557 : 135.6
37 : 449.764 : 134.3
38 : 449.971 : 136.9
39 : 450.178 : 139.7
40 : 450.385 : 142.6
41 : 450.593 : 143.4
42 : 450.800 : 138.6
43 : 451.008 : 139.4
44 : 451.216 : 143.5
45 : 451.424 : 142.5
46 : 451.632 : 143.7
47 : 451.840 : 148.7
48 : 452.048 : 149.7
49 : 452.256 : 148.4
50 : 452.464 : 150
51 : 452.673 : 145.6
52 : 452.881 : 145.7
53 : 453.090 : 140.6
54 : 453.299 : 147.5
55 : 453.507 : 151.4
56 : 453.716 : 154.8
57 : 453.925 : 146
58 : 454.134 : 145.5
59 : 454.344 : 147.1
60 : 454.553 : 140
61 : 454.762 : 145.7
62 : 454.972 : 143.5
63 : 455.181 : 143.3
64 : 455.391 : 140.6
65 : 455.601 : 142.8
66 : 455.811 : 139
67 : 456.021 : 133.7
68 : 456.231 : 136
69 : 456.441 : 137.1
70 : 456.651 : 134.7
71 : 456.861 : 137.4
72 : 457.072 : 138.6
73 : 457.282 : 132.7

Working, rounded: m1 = 8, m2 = 34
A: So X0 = 26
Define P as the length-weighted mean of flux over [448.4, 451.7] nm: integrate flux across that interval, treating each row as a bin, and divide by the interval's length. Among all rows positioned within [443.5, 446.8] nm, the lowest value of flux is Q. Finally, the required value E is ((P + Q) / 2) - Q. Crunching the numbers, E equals 14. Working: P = 137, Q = 109.9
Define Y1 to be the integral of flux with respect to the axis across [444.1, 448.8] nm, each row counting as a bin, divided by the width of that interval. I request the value 119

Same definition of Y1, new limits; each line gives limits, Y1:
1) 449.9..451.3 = 141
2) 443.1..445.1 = 113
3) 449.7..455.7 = 144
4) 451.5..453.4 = 147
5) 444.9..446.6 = 116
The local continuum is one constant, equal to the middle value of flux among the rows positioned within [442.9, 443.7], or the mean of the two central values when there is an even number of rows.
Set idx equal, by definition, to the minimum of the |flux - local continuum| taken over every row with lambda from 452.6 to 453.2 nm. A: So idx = 29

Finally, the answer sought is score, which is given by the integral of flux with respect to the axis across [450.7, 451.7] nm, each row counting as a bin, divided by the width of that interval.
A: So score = 141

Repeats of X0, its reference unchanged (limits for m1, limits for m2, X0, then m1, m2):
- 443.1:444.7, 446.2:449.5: -3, 28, 25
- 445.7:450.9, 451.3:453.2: -15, 14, -1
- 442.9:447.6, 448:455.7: -10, 26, 16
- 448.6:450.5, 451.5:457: 0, 7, 7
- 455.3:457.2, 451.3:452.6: -6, 4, -2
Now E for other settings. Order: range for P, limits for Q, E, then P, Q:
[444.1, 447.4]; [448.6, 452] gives -5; 117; 125.7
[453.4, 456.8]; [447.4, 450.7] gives 11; 143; 120.3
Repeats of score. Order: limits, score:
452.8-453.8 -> 148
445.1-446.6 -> 117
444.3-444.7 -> 120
